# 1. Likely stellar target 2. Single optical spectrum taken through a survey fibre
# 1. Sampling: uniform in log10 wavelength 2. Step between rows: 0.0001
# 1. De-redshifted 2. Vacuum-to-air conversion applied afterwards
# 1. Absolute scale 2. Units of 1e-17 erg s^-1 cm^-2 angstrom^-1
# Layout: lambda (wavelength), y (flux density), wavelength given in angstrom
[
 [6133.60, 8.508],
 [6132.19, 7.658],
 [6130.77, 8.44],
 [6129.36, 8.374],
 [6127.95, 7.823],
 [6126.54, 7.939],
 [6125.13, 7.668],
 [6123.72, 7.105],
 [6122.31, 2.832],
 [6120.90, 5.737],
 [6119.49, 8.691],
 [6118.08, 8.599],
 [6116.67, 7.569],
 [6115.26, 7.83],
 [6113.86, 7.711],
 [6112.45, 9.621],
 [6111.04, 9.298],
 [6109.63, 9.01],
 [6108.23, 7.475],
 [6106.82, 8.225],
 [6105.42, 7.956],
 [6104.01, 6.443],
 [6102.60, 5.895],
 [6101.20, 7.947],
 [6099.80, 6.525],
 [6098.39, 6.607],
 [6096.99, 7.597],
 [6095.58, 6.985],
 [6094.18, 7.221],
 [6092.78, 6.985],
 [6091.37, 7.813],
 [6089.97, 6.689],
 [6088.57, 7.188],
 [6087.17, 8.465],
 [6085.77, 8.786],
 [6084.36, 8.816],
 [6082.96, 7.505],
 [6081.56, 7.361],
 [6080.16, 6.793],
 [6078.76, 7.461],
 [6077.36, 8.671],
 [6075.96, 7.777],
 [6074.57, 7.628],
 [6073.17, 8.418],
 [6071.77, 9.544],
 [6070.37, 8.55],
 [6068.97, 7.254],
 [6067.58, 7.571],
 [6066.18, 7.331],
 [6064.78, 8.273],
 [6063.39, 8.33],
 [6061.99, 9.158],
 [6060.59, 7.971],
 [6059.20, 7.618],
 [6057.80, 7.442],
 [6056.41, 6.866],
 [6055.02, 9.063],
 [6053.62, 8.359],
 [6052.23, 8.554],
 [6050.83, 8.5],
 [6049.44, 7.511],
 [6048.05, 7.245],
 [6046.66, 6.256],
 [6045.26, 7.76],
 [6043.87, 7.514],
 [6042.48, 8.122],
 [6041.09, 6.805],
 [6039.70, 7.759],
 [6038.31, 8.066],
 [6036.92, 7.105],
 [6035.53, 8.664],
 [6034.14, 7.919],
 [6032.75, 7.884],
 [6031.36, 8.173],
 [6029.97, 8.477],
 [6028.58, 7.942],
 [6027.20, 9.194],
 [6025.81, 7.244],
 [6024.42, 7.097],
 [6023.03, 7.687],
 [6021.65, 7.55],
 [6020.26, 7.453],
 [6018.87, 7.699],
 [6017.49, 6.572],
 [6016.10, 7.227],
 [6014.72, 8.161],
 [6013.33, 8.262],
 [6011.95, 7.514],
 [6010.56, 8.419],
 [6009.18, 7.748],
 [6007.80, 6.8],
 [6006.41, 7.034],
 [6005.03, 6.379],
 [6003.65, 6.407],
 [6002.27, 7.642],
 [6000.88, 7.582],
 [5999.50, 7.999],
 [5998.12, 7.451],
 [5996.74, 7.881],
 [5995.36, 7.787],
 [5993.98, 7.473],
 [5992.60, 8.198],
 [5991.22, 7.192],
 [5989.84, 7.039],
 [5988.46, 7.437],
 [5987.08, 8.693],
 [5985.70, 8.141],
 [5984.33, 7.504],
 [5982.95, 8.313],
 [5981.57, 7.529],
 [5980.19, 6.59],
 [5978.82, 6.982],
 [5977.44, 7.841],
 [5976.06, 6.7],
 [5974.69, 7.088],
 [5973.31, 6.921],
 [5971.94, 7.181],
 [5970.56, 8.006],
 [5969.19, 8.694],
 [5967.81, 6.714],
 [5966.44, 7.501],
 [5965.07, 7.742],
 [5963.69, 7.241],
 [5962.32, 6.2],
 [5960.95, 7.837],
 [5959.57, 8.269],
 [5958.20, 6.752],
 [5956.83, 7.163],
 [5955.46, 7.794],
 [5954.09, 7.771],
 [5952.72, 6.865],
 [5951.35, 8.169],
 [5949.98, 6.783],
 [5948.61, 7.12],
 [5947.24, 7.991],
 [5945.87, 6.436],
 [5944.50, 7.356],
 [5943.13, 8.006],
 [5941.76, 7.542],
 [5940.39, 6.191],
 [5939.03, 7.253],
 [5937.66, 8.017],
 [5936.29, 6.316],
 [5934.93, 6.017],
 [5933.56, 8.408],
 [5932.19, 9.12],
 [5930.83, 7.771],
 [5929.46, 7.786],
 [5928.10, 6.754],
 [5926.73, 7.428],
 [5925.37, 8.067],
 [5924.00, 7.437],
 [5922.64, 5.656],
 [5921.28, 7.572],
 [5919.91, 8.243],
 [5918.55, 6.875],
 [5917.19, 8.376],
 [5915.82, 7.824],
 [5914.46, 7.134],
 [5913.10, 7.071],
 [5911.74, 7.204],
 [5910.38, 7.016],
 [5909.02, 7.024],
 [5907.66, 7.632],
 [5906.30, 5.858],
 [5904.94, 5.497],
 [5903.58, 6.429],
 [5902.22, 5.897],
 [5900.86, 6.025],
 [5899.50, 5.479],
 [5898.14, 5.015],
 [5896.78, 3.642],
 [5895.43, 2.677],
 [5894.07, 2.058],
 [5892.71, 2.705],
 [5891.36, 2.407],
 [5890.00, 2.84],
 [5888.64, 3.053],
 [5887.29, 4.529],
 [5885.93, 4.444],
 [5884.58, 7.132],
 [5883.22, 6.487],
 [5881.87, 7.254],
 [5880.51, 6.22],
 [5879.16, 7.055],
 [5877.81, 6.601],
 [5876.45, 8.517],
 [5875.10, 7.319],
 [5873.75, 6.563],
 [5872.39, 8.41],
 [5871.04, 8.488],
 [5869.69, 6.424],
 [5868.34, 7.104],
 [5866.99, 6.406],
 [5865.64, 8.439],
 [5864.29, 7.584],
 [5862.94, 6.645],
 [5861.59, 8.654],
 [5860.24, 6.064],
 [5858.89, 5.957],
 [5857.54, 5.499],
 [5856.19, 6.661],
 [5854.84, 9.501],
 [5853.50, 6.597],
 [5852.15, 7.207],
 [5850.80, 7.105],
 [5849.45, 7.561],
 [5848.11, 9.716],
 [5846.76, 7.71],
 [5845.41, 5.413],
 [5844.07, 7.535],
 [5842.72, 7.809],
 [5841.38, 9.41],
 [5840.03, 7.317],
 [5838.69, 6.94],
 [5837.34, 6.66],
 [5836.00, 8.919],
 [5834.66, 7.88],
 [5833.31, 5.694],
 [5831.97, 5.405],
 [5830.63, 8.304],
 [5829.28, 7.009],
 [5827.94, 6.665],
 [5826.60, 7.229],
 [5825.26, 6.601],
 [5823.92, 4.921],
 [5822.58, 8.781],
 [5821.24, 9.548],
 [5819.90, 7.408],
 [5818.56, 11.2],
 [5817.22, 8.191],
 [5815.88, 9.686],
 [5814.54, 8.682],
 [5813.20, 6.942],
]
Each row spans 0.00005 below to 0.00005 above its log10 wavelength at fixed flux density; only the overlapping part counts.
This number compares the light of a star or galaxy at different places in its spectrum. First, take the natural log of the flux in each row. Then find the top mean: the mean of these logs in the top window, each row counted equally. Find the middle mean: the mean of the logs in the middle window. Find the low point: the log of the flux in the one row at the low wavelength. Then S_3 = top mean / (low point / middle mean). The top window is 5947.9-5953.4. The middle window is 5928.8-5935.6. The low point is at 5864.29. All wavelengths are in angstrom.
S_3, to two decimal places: 2.00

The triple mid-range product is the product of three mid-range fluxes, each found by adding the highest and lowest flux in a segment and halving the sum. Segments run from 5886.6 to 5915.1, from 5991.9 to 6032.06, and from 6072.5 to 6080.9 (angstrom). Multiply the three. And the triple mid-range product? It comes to 292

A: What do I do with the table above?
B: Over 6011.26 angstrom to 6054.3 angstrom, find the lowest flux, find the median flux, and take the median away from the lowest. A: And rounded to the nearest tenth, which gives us -1.5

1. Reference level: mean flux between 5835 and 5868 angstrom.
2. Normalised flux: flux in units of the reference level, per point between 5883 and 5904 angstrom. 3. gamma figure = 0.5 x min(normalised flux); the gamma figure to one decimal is 0.1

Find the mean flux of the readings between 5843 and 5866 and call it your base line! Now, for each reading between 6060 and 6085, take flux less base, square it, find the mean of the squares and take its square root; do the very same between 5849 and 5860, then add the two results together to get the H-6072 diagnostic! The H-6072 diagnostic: 2.2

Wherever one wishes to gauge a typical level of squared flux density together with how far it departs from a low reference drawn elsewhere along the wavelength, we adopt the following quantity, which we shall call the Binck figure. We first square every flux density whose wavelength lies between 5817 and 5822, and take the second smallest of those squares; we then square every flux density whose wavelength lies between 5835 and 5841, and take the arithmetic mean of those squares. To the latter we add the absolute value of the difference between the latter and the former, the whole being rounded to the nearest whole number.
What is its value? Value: 67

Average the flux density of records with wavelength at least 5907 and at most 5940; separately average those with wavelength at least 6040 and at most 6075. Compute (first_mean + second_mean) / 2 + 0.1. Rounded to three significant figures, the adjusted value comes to 7.76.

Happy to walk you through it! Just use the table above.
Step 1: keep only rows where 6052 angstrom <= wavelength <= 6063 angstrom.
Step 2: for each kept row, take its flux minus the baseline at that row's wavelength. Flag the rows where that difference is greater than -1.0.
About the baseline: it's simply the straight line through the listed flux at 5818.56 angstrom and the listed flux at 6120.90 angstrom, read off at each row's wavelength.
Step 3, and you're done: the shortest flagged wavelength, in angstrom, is 6052.23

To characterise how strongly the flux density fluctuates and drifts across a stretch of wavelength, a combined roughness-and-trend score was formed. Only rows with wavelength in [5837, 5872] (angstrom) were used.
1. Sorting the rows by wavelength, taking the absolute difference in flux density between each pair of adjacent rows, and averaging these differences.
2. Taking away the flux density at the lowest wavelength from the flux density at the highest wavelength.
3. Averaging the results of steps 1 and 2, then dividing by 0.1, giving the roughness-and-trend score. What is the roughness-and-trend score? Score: 16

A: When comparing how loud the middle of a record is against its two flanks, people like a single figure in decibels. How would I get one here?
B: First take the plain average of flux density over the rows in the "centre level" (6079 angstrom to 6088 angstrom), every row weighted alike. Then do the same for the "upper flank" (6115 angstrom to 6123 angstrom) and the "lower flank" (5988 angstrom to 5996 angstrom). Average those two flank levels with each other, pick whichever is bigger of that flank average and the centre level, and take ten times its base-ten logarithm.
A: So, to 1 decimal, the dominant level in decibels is 9.0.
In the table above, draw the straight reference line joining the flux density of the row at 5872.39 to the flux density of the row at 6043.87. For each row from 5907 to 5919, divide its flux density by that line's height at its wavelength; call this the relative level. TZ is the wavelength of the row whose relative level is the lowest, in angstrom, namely 5918.55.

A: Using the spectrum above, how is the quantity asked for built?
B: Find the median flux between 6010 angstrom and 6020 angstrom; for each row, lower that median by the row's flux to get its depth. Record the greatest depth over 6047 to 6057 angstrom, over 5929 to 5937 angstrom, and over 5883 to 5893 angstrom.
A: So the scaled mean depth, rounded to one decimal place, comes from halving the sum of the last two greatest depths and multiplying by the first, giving 2.9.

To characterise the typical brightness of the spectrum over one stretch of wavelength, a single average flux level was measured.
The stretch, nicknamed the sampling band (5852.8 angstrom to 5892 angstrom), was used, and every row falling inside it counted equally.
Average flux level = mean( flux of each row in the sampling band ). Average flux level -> 6.5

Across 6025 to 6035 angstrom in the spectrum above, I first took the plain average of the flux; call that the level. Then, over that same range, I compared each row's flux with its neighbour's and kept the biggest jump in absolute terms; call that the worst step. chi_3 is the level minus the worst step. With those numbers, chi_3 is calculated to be 6.2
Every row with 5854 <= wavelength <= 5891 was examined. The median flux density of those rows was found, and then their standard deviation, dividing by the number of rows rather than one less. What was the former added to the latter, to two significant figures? 8.2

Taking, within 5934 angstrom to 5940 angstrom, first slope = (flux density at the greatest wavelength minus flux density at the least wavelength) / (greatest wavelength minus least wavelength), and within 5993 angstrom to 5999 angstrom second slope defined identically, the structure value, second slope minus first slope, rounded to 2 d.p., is -0.31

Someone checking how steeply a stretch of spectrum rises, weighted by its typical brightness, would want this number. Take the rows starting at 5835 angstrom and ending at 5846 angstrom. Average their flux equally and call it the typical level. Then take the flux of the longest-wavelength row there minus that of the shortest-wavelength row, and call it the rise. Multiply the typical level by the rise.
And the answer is -26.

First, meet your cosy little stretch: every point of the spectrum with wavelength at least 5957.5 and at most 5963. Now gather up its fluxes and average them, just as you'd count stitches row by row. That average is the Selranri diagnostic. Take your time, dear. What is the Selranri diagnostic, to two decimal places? 7.26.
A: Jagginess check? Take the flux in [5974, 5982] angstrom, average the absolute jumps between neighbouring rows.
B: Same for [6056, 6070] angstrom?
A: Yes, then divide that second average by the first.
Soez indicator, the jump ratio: 0.70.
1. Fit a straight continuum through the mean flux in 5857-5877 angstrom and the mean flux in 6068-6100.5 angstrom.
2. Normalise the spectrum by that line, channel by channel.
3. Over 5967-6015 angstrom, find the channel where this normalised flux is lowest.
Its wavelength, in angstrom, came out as 6005.03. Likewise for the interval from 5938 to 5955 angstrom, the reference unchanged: 5940.39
